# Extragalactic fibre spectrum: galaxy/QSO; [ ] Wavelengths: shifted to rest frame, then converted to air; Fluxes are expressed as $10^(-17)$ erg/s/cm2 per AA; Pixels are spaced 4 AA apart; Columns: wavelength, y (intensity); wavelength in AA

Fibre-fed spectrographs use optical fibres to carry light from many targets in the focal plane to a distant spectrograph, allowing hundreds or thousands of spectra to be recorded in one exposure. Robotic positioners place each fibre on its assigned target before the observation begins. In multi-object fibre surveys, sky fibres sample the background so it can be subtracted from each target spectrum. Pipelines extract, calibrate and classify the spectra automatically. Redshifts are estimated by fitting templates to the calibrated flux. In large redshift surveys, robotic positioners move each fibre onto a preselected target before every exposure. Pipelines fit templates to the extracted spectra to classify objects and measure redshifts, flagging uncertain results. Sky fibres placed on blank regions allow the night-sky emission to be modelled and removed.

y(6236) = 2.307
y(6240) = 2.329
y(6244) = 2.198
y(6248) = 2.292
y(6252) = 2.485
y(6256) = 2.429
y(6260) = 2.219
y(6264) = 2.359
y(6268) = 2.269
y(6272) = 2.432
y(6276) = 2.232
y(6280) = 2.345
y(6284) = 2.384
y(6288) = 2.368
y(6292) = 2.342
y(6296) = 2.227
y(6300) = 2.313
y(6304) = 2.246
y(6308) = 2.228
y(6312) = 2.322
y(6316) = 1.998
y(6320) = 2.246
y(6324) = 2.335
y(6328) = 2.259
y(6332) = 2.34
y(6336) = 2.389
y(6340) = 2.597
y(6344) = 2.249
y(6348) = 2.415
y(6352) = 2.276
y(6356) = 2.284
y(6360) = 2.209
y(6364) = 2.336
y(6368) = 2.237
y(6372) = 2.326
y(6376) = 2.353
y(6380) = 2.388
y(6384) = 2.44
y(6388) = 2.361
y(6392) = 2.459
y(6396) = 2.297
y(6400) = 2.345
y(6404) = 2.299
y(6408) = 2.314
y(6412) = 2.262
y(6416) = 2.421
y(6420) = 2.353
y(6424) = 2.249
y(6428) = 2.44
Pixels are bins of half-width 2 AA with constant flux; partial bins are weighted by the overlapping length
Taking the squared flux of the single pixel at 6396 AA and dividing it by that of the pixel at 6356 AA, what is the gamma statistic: 1.01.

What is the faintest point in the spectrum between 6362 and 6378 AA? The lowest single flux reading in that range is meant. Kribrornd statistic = 2.237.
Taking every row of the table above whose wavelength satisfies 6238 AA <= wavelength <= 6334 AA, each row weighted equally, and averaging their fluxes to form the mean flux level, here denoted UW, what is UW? 2.30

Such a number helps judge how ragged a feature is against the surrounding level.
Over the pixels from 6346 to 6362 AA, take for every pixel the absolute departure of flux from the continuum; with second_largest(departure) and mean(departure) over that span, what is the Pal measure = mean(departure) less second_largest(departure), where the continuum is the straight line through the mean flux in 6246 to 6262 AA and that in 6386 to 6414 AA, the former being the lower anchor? 0.01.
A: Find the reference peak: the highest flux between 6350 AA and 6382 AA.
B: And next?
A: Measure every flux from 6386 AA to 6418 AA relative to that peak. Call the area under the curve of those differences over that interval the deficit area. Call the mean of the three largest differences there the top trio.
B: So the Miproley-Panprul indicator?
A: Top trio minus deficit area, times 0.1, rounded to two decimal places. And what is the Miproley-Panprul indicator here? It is 0.14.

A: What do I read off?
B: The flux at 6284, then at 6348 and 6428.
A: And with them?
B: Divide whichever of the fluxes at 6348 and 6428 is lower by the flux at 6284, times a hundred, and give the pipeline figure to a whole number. 101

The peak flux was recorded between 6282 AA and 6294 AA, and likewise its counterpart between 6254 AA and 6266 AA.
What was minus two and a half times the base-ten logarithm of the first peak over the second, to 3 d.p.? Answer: 0.020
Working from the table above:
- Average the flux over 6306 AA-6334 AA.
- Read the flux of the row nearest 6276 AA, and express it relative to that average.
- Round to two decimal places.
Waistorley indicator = 0.99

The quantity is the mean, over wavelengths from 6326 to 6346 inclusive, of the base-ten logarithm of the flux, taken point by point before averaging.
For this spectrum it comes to 0.374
